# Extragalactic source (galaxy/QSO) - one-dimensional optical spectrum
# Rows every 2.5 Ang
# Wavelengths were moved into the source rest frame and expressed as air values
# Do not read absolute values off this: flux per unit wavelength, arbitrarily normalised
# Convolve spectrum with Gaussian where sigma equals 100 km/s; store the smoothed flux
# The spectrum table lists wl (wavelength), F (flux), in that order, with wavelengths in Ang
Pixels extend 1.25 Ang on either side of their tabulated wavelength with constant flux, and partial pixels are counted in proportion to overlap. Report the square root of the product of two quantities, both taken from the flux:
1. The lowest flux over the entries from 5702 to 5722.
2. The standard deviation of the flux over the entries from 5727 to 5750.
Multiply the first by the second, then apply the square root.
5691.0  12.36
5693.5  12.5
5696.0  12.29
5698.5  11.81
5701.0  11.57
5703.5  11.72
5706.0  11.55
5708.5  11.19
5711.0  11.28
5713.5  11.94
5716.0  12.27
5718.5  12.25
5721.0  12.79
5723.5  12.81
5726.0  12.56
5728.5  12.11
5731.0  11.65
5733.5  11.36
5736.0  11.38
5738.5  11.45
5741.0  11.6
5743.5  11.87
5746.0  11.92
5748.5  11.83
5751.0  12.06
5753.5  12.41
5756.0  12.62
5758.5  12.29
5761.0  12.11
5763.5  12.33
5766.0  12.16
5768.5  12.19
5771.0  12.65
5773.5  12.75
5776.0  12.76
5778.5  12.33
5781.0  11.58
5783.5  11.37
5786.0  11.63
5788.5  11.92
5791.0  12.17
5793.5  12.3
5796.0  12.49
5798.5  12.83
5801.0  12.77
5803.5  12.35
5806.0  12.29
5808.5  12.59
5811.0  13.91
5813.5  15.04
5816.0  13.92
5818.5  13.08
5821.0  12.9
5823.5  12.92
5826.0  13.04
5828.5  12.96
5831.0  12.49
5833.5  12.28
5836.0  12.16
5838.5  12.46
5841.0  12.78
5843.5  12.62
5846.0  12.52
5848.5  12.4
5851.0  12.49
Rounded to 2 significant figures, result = 1.7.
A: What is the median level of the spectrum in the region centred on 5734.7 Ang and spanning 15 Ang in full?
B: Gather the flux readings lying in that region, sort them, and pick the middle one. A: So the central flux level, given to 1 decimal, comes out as 11.5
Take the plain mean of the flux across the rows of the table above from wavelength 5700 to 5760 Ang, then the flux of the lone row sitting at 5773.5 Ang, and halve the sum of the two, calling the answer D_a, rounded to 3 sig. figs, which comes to 12.3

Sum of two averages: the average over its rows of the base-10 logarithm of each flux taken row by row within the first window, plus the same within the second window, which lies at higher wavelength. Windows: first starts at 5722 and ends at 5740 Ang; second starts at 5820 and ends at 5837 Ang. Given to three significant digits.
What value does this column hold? 2.18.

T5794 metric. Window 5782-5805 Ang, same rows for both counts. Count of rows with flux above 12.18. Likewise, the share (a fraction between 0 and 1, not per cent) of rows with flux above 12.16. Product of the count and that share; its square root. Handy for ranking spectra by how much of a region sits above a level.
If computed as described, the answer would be 1.83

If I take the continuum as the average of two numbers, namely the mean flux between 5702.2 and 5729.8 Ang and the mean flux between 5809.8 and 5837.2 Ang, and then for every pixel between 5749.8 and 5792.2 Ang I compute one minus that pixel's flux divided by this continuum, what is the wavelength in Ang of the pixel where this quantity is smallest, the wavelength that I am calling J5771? 5776.0 Ang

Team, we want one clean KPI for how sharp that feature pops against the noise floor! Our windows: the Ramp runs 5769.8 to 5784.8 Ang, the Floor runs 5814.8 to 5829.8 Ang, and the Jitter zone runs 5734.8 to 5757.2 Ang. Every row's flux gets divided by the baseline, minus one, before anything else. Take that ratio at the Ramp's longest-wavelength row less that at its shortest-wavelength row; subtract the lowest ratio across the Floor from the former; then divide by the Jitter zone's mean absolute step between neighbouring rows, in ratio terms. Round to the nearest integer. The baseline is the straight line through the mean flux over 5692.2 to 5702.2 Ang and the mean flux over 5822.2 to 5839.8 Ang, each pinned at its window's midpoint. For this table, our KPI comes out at -10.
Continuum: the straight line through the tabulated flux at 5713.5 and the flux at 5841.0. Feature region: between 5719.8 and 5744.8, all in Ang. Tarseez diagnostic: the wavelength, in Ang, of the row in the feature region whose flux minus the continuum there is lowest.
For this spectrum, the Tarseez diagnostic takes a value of 5733.5 Ang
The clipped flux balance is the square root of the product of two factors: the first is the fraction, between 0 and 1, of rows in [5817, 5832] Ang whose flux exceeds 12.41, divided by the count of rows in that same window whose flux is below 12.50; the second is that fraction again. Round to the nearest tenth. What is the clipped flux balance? 1.0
